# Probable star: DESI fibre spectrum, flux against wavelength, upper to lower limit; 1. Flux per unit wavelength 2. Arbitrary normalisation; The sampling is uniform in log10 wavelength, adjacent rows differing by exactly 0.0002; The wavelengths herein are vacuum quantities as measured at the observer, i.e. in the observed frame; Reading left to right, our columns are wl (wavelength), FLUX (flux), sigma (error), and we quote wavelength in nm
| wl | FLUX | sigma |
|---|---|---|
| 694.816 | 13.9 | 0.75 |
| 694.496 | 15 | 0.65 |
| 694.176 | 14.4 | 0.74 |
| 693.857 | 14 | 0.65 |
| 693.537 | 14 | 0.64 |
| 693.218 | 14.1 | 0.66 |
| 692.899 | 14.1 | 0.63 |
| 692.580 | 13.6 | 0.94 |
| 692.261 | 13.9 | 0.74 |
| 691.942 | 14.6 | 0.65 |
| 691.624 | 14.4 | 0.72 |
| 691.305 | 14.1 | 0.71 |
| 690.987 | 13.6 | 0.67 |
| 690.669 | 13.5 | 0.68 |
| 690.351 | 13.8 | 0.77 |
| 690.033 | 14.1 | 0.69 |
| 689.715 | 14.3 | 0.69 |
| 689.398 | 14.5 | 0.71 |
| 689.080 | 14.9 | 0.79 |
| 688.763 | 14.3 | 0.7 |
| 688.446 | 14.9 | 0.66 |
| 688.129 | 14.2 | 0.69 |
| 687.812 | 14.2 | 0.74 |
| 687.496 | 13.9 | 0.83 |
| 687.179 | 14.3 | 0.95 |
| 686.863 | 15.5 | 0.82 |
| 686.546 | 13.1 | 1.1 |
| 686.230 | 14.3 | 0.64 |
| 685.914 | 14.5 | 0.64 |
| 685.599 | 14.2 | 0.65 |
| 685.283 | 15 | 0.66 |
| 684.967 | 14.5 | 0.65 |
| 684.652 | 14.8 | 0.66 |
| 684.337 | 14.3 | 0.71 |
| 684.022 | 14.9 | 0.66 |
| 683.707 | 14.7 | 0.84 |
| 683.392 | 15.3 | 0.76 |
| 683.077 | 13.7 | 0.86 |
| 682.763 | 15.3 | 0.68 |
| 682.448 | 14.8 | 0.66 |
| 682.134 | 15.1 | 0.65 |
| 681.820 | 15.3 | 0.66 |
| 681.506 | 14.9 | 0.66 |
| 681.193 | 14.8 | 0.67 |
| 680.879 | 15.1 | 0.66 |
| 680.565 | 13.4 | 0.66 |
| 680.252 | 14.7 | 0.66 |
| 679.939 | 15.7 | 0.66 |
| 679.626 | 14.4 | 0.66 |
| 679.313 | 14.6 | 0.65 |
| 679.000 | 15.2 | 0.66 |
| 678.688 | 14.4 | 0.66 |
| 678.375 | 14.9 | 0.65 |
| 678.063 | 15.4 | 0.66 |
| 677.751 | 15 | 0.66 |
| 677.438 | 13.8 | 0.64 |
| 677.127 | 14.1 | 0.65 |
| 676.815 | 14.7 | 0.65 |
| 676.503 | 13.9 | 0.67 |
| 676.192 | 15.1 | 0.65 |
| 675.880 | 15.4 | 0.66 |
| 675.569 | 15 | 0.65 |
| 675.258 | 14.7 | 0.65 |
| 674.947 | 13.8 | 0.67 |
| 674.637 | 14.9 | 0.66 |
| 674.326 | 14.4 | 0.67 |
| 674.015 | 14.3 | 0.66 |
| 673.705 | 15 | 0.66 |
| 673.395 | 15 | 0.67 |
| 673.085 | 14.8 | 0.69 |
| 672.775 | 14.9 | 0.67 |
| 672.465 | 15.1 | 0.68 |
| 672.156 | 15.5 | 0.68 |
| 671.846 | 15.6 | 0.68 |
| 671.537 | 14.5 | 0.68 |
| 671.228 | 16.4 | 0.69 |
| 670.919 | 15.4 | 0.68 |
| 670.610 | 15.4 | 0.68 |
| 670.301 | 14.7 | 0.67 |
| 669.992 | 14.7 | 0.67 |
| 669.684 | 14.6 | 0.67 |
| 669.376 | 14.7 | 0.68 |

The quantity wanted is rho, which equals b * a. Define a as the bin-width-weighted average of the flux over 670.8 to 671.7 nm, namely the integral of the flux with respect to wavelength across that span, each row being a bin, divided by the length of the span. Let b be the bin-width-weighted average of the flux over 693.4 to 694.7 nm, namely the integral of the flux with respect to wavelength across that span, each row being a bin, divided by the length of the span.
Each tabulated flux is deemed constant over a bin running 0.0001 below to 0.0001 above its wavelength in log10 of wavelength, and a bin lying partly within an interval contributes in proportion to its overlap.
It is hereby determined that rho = 221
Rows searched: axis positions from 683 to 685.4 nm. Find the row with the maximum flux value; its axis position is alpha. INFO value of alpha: 683.392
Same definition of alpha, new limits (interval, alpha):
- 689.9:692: 691.942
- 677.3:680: 679.939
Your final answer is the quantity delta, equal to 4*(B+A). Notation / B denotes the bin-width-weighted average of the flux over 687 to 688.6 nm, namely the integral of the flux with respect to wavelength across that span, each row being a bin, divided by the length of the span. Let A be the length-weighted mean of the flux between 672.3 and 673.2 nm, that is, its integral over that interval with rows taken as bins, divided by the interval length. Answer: 117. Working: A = 15.0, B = 14.3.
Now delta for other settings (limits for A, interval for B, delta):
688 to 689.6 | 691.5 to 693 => 115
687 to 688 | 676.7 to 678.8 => 115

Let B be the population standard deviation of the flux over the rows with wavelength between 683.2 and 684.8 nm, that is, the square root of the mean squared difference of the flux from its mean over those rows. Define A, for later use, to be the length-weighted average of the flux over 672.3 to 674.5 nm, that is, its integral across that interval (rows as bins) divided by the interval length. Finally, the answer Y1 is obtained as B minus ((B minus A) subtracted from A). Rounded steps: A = 14.8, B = 0.32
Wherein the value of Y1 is -28.9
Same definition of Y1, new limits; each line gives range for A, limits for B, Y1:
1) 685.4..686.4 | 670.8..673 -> -27.6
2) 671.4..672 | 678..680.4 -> -29.3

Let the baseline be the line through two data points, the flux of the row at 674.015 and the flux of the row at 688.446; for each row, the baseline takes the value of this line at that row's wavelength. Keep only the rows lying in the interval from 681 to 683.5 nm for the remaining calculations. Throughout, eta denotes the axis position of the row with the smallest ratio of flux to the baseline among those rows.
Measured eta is 683.077 nm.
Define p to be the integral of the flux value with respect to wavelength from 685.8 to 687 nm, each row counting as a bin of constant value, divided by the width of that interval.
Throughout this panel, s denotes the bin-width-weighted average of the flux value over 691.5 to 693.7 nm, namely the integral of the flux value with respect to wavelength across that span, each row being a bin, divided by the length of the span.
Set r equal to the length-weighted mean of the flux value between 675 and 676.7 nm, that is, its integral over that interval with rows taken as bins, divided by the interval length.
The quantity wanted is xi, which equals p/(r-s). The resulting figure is 22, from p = 14.32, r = 14.8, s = 14.1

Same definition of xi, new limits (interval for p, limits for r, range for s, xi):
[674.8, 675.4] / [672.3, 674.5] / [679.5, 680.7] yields 69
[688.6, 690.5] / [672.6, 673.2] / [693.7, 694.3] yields 22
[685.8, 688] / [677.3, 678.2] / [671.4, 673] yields -37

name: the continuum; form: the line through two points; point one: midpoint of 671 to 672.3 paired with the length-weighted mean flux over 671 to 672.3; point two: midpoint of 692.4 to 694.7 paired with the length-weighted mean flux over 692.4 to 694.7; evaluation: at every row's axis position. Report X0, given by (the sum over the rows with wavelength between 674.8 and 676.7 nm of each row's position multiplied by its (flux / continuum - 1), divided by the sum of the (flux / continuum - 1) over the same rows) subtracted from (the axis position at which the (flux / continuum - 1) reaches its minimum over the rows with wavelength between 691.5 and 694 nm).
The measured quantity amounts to 16.97 nm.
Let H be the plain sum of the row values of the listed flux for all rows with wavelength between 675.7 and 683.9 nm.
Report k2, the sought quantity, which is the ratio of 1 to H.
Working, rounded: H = 384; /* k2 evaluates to 0.0026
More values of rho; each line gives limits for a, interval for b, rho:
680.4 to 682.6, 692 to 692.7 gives 205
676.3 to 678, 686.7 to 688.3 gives 207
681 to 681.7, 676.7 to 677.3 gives 214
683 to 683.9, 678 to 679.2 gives 219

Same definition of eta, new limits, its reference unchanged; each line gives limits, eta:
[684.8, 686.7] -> 686.546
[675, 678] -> 677.438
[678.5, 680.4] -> 679.626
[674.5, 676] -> 674.947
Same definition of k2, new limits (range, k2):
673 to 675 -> 0.0098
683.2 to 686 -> 0.0076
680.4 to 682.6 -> 0.0097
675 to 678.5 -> 0.0062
